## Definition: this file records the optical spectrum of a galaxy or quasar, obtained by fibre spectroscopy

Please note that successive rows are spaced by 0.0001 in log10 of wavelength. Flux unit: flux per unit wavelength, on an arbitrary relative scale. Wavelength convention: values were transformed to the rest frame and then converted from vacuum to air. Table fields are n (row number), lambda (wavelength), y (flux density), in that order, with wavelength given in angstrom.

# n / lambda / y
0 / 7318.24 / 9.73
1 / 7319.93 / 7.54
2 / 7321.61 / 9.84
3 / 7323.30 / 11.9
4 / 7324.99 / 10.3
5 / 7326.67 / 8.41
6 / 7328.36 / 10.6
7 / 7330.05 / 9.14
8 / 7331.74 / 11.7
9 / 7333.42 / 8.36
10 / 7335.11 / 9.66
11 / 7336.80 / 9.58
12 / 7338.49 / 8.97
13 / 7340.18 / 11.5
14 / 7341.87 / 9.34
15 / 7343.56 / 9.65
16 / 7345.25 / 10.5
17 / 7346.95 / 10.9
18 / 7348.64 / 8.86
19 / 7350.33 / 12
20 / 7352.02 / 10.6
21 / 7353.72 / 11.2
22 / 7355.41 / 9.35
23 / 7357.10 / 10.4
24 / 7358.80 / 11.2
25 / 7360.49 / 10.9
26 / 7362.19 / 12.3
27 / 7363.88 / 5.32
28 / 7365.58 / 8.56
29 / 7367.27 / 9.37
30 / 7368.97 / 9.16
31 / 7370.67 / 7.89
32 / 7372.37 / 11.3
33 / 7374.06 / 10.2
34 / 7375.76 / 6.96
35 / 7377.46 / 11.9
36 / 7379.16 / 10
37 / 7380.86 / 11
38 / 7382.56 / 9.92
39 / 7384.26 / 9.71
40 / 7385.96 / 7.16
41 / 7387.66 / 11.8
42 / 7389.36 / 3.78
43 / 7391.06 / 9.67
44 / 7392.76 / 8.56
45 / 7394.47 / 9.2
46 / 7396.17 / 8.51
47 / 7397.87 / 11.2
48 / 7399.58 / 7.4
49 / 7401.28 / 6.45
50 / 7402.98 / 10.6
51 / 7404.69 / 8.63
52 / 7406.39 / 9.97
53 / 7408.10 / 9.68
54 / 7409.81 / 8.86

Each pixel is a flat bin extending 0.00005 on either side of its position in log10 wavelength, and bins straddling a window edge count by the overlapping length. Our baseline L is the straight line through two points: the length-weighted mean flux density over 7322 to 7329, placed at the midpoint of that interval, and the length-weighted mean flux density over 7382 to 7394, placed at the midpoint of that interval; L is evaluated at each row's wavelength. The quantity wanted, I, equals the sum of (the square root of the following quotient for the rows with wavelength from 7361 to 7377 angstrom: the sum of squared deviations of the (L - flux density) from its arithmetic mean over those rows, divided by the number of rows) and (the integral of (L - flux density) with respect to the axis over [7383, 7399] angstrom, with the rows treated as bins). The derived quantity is -2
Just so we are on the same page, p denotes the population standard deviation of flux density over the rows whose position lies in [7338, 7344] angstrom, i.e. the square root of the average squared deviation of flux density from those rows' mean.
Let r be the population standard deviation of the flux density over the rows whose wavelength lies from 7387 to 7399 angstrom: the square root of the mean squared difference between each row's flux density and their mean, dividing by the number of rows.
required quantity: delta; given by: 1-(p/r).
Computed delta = 0.60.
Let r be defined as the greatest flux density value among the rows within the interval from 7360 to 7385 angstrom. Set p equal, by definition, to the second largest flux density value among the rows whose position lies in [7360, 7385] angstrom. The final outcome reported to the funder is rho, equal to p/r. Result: 0.967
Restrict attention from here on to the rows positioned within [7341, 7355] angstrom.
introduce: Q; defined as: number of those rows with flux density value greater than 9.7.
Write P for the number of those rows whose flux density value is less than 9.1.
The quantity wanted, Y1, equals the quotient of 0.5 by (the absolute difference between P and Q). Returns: 0.125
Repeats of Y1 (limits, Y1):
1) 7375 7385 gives 0.125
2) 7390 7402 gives 0.167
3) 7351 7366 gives 0.125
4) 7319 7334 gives 0.250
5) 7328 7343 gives 0.500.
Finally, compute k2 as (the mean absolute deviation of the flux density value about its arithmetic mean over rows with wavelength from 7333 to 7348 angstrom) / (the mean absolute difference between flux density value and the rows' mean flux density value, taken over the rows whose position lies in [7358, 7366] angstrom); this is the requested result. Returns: 0.35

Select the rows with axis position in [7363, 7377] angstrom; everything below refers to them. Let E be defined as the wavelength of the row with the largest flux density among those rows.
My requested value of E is 7372.37 angstrom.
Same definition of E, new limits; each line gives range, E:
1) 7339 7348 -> 7340.18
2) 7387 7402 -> 7387.66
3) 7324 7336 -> 7331.74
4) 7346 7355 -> 7350.33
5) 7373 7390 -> 7377.46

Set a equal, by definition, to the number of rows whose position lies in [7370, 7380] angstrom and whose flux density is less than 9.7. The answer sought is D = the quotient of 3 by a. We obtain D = 1.50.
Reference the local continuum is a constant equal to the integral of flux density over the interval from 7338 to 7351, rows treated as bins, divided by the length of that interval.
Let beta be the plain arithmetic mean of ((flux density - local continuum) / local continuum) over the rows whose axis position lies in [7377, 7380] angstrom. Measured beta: 0.07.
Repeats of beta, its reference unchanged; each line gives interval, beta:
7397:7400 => -0.09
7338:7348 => -0.01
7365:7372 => -0.14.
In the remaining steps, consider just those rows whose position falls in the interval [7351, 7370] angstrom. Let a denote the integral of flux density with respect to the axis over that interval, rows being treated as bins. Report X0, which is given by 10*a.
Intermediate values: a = 187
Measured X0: 1872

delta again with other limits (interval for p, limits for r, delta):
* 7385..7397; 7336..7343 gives -1.34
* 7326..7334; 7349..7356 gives -0.35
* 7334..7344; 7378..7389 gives 0.44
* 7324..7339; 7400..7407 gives 0.36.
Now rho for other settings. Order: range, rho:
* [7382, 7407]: 0.949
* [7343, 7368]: 0.976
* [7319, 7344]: 0.983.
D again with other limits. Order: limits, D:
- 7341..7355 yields 1.00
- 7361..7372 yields 0.60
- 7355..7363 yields 3.00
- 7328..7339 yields 0.60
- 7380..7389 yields 3.00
